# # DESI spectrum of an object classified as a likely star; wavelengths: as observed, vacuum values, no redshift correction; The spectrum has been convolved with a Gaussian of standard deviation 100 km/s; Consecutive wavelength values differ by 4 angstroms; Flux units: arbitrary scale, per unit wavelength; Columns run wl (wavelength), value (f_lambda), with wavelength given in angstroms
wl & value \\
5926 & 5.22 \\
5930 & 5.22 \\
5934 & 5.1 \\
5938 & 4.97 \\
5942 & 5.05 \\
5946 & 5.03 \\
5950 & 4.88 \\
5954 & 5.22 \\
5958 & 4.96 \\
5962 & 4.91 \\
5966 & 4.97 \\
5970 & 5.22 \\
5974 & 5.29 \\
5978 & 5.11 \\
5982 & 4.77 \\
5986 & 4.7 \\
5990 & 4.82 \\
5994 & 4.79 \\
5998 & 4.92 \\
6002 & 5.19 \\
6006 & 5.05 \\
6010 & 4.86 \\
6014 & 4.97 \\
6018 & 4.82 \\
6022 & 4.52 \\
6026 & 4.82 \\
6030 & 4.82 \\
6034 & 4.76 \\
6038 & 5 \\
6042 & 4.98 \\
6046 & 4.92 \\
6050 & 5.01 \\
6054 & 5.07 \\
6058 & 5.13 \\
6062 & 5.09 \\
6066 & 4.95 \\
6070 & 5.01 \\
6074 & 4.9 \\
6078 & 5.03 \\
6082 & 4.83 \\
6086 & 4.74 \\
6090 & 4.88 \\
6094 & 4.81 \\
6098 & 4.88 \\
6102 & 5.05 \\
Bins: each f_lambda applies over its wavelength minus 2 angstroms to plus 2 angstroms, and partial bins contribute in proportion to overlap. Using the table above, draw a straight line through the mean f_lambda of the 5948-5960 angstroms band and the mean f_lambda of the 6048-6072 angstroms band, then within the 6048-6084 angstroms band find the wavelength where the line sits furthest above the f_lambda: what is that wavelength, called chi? 6082 angstroms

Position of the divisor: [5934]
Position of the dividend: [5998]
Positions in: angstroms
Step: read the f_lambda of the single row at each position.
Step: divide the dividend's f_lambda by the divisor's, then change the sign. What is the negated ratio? -0.96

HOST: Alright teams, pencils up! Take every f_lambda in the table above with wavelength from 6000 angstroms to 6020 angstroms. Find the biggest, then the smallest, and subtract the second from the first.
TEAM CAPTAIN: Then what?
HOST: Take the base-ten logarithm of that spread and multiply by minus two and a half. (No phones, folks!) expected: 1.1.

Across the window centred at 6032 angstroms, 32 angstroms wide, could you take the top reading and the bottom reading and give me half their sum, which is 4.76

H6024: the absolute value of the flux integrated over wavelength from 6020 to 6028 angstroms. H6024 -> 37.4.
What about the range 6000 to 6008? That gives 41.0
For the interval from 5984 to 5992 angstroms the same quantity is 38.1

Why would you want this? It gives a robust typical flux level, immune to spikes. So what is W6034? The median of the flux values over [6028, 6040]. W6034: 4.82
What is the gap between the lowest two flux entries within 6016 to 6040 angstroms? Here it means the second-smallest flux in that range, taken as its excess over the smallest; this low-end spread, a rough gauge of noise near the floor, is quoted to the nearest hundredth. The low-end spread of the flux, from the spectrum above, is 0.24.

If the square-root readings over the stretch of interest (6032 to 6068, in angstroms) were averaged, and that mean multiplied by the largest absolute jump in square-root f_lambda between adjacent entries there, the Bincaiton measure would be 0.121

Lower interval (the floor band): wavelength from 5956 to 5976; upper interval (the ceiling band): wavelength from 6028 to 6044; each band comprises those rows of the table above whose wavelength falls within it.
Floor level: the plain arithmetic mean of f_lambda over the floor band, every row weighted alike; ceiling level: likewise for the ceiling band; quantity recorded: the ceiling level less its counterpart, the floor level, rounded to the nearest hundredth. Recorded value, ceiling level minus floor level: -0.18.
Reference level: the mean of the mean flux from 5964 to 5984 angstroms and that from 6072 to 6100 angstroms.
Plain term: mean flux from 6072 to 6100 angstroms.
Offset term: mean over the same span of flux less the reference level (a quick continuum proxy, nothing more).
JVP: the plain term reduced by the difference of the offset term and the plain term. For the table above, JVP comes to 9.8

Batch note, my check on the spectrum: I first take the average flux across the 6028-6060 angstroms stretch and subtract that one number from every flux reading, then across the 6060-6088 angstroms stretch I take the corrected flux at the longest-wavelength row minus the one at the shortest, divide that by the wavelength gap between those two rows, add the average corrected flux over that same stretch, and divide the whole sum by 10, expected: -0.004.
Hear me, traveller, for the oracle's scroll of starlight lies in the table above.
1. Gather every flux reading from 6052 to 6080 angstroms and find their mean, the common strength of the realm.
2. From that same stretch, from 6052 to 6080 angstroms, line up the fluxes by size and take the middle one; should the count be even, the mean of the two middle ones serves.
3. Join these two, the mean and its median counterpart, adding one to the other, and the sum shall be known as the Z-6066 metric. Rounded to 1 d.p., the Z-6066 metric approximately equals 10.1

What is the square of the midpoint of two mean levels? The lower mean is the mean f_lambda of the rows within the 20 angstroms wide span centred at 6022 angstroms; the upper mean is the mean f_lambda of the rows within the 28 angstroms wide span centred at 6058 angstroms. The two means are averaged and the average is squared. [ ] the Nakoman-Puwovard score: 24.1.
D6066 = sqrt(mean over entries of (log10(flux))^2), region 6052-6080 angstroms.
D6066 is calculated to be 0.701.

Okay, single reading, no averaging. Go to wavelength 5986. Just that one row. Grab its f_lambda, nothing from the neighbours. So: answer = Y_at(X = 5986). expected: 4.7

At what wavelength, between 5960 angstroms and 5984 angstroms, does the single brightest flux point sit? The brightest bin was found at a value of 5974 angstroms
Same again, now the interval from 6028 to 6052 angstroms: 6050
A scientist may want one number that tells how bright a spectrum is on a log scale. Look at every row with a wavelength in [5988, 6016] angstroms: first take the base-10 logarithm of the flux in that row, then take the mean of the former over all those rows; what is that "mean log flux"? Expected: 0.694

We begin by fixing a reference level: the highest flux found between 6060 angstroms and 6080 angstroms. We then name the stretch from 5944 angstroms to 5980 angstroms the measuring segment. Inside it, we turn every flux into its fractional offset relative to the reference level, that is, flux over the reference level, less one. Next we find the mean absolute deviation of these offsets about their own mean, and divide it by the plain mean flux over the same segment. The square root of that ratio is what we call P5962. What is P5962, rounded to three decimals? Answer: 0.071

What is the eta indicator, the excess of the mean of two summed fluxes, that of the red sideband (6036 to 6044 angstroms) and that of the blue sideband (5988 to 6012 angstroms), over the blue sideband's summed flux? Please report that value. -10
